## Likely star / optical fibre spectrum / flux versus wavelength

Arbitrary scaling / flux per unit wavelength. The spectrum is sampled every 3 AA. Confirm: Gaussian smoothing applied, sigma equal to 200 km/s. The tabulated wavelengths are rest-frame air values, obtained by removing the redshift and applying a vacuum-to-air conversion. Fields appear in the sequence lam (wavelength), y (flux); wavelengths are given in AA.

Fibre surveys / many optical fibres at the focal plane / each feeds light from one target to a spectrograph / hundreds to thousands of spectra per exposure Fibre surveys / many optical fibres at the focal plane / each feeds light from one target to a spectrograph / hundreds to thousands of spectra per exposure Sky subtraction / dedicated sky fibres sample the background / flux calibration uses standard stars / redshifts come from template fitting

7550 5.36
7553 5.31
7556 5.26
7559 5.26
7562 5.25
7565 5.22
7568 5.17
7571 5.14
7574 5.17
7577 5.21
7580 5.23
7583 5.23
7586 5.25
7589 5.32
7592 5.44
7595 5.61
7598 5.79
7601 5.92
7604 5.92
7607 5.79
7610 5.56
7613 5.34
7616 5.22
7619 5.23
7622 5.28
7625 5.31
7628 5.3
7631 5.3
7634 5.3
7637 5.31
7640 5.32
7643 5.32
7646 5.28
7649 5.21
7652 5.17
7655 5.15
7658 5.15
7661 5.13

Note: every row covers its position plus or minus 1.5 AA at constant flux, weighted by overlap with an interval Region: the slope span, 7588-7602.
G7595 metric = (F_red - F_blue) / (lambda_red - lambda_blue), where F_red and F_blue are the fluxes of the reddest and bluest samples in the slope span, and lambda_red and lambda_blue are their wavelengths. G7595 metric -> 0.050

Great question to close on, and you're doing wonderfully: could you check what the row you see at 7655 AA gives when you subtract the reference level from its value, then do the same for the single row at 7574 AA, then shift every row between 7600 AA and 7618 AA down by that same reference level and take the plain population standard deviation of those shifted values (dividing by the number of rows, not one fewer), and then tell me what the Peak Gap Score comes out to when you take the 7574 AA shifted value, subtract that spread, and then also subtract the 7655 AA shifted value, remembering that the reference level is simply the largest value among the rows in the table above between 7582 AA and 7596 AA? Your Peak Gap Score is -0.25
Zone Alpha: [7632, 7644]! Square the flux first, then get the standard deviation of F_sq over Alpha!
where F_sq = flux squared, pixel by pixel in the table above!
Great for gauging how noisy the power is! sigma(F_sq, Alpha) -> 0.1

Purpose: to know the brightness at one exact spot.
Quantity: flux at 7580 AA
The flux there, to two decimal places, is 5.23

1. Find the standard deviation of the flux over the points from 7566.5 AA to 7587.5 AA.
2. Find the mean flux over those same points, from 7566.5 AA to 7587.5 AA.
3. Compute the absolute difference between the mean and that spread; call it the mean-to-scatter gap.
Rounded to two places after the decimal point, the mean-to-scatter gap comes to 5.16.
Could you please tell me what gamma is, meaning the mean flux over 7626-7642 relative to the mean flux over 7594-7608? 0.91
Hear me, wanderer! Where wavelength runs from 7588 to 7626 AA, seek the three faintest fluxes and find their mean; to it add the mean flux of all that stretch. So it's 10.8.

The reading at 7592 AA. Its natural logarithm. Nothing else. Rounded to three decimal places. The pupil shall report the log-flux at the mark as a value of 1.694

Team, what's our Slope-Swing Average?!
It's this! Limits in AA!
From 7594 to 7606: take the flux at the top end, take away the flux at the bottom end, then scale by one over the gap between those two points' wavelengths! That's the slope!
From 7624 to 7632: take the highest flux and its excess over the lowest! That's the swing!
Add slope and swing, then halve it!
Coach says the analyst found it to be 0.022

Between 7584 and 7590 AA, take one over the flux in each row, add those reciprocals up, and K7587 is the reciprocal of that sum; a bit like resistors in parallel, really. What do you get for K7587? 2.6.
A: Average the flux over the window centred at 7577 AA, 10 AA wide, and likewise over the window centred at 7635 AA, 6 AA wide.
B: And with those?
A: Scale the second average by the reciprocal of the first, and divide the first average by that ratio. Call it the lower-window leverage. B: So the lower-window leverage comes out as 5.1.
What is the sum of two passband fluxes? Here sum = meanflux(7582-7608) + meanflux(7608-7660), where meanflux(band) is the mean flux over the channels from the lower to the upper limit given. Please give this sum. 10.9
